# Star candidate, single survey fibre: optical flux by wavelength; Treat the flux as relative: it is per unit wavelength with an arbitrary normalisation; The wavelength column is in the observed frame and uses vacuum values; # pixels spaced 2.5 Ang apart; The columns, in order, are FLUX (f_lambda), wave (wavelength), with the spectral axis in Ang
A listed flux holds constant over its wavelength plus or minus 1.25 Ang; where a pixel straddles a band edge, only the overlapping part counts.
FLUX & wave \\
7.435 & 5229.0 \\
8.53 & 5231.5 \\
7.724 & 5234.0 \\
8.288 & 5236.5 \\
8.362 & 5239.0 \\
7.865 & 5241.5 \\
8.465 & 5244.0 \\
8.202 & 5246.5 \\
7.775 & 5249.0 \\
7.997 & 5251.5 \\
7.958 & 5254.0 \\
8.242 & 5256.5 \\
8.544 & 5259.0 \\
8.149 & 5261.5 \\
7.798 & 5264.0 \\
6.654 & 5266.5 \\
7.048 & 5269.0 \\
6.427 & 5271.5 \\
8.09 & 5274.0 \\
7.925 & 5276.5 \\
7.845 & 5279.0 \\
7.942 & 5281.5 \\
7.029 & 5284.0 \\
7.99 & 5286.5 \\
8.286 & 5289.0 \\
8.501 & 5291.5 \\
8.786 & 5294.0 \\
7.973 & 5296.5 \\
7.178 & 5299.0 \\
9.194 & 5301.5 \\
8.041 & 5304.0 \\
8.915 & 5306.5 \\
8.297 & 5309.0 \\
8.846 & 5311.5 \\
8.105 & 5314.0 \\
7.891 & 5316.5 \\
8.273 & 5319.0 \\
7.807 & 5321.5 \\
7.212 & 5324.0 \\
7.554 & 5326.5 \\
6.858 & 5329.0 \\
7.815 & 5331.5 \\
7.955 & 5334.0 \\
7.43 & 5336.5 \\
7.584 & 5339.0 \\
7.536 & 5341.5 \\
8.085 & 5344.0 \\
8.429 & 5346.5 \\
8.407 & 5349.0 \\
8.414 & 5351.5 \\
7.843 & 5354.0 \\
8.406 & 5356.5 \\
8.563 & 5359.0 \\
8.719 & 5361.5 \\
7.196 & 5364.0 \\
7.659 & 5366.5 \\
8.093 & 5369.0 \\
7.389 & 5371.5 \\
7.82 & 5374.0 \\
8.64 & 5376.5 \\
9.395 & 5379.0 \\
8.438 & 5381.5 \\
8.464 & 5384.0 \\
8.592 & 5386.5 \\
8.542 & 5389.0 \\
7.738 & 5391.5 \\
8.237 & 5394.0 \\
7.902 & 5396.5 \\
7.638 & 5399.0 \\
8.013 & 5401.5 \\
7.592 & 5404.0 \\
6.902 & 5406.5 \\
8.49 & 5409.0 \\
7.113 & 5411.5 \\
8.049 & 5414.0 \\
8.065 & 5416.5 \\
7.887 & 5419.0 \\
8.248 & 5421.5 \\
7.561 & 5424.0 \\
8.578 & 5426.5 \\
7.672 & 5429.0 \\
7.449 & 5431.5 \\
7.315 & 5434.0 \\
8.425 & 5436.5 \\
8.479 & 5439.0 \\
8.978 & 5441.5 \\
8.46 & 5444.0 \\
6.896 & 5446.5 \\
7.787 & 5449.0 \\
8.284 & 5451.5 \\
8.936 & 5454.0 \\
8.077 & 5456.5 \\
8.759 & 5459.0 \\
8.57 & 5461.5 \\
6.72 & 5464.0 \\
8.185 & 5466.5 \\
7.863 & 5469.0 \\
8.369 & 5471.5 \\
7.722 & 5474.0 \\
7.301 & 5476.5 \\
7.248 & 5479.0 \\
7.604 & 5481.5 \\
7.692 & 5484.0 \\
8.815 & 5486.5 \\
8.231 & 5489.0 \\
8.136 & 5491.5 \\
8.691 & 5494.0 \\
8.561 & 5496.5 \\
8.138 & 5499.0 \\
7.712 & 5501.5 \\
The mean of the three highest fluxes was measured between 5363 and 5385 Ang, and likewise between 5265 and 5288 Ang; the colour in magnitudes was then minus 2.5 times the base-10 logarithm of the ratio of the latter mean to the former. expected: 0.11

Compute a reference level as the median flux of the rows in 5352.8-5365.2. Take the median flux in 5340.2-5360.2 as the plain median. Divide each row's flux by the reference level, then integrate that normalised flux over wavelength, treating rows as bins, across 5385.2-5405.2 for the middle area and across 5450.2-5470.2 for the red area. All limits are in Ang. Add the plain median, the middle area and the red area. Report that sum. 47.0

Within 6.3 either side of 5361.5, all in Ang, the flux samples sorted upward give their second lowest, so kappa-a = 7.659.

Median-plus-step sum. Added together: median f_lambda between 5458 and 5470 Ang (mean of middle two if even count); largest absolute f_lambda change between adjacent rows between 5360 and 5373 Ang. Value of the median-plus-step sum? 9.71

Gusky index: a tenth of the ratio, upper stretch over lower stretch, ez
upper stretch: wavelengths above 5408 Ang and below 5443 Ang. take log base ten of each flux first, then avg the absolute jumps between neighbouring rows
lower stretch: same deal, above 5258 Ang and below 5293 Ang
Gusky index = 0.096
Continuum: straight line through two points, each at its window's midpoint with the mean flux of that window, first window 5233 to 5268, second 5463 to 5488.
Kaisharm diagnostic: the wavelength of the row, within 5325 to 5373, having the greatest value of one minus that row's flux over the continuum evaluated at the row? 5329.0 Ang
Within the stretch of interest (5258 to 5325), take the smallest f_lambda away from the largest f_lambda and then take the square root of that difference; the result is 1.66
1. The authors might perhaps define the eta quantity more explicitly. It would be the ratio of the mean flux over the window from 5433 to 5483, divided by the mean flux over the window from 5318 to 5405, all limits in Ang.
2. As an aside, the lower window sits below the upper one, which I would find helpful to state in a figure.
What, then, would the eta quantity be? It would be 1.00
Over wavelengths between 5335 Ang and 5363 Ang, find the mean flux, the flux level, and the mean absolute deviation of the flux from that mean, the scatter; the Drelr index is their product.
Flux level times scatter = 3.2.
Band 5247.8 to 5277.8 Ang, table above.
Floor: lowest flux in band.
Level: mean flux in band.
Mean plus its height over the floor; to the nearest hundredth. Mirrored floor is 9.01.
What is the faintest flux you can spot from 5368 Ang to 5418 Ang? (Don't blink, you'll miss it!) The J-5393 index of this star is 6.902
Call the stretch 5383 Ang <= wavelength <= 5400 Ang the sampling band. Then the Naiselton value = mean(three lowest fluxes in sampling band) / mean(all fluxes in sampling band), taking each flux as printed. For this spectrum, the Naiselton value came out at 0.951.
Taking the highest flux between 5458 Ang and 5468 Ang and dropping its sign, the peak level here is 8.76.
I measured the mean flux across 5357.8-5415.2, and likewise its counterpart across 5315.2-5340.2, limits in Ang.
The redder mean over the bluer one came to 1.054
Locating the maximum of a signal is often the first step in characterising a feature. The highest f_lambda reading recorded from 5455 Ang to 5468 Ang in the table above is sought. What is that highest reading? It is 8.759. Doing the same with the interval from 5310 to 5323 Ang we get 8.846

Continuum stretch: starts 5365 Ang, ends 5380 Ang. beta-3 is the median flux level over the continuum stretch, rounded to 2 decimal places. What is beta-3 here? 7.96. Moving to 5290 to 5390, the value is 8.10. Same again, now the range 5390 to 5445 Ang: 7.96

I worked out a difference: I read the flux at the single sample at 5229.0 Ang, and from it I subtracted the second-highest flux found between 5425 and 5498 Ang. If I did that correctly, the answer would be -1.5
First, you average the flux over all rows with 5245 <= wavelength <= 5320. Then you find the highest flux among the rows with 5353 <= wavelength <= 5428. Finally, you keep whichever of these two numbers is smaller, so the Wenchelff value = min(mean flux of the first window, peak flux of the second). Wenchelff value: 8.00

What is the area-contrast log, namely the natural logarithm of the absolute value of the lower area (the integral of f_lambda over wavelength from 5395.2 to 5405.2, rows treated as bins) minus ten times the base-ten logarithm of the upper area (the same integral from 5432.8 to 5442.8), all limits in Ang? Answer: 4.1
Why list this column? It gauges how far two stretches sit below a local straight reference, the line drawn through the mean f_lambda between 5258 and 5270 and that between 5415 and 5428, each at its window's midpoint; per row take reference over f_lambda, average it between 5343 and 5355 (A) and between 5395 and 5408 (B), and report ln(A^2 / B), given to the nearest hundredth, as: -0.14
